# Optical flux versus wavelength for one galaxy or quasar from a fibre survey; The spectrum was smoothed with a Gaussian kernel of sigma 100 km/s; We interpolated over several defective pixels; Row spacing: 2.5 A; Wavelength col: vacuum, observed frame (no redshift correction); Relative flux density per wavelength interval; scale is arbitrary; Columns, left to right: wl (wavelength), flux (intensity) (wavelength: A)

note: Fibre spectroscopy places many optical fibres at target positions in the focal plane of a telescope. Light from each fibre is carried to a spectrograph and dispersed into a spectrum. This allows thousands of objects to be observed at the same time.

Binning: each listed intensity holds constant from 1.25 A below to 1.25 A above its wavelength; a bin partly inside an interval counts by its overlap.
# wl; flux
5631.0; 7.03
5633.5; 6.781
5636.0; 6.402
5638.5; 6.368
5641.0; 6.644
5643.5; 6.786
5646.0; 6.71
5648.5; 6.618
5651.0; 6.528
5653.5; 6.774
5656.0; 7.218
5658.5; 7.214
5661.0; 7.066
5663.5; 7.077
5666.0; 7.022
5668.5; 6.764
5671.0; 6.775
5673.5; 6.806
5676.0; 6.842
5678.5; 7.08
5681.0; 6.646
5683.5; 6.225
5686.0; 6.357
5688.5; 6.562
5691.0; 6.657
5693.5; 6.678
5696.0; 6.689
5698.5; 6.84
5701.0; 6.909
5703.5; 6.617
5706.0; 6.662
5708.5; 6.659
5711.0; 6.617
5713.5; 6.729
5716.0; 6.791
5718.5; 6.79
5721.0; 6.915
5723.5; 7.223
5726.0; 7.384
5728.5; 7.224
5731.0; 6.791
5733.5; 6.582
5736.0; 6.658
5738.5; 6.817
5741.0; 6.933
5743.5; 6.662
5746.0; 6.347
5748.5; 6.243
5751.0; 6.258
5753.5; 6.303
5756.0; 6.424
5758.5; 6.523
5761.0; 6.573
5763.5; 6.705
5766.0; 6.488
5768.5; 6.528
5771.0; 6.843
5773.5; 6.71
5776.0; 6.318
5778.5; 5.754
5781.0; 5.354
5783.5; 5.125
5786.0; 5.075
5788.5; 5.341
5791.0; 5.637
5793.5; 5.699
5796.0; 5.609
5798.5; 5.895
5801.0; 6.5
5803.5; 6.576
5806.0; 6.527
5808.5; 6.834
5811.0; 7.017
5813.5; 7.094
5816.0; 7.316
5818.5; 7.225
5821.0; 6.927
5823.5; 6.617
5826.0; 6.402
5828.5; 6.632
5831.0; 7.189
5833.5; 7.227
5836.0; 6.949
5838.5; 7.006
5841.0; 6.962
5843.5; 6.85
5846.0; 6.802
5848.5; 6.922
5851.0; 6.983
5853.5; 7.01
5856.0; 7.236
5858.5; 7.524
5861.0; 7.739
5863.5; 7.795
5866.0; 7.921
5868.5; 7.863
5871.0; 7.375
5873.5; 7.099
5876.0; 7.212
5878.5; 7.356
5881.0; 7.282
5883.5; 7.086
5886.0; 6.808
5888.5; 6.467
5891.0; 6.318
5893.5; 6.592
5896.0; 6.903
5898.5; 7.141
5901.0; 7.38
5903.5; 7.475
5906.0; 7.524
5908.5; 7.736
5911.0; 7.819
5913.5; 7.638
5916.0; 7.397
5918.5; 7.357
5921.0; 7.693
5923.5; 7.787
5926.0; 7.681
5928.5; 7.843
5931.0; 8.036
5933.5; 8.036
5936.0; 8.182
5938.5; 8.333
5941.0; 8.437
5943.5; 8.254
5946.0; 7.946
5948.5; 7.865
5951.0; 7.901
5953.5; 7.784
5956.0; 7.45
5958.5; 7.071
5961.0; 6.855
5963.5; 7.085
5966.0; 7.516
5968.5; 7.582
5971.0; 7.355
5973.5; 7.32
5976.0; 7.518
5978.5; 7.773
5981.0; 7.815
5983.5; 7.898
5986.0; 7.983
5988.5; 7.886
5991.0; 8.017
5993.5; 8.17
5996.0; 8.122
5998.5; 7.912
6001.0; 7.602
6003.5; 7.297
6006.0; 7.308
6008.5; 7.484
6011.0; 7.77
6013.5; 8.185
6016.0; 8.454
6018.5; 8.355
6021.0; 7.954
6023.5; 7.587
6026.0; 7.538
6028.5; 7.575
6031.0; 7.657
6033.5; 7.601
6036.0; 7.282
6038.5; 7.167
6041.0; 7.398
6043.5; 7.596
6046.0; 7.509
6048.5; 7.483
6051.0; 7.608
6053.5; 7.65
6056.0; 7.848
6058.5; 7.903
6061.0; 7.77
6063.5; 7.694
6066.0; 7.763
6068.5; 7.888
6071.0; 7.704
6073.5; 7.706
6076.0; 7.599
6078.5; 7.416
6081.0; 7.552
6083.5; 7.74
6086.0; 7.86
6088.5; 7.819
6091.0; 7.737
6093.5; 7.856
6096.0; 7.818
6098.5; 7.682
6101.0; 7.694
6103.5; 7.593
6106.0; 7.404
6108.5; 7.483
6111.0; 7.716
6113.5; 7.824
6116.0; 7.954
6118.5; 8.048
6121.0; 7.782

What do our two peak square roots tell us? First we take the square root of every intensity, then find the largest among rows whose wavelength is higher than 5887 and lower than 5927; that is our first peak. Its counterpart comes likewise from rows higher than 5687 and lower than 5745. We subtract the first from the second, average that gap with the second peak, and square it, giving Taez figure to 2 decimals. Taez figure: 1.74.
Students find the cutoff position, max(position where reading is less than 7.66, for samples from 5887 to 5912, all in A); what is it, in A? 5906.0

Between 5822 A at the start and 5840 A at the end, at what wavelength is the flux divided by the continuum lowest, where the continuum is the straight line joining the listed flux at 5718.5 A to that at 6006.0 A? 5826.0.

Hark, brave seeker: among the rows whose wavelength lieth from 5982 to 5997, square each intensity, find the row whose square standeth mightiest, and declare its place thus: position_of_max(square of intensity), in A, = 5993.5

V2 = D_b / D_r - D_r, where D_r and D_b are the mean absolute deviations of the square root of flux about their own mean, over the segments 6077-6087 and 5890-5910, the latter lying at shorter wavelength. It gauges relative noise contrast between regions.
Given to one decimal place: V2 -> 2.6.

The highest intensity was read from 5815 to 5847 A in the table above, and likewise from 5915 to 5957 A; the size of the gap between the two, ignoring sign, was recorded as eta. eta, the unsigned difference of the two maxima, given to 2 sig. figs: 1.1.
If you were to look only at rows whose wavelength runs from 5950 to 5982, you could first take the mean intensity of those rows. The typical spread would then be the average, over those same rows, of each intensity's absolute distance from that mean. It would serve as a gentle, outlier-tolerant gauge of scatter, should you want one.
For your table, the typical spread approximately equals 0.253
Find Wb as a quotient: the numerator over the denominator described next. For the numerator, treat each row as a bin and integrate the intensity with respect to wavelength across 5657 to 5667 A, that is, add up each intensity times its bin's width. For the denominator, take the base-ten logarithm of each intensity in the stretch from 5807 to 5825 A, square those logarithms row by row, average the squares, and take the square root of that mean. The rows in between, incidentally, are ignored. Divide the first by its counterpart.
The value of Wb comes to 84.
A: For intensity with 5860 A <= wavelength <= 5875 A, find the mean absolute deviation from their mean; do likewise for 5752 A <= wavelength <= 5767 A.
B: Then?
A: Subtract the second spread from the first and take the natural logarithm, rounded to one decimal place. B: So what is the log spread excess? -1.8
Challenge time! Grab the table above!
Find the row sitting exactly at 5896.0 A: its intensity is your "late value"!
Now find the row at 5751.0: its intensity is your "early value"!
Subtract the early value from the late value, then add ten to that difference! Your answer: 10.6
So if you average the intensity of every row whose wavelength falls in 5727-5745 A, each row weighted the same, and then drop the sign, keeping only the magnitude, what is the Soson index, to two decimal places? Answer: 6.81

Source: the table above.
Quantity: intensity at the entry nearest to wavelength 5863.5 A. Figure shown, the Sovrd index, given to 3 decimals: 7.795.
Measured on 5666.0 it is 7.022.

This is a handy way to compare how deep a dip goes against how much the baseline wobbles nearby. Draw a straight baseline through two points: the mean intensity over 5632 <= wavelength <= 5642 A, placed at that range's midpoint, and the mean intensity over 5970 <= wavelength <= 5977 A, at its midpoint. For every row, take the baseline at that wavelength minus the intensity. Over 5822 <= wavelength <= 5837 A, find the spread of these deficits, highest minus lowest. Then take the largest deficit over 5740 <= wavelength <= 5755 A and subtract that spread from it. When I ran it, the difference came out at -0.2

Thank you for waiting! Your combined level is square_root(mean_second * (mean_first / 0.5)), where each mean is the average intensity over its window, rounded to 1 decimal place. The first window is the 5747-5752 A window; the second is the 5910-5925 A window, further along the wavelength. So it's 9.8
